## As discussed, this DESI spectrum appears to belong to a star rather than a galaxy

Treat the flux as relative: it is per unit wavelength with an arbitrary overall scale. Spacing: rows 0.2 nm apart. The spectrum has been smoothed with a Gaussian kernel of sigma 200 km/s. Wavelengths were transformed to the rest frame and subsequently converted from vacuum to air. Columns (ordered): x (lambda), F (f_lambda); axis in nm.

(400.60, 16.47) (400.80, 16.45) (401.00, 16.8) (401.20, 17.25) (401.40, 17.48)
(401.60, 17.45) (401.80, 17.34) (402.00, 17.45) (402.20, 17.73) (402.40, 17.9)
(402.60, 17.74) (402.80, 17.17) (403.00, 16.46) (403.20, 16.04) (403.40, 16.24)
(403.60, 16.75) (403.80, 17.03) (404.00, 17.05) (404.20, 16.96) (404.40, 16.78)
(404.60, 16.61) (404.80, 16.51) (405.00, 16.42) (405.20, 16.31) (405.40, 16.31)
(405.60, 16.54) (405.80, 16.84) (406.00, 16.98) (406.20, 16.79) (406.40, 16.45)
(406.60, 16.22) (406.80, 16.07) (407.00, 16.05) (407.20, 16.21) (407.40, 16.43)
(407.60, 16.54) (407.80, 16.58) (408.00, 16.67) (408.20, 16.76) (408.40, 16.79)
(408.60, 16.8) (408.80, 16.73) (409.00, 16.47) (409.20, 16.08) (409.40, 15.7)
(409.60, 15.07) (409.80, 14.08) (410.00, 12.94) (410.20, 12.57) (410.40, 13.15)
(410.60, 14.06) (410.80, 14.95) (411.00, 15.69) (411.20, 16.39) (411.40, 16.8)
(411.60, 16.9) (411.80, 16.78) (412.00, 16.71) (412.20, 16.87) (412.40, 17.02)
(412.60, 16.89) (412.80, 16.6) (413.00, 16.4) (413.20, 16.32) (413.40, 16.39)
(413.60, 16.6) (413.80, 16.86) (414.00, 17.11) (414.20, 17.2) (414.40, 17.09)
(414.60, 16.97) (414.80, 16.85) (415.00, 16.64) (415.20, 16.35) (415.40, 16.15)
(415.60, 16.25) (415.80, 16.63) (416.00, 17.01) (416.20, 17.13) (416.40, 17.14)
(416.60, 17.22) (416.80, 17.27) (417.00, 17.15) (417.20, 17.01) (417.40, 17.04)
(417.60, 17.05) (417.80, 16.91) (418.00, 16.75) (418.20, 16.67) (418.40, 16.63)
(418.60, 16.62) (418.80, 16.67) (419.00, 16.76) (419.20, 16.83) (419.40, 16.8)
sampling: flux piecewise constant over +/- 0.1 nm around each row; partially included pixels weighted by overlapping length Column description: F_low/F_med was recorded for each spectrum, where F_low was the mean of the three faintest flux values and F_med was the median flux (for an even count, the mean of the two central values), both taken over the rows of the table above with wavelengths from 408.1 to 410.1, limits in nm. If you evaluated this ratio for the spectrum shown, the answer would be 0.862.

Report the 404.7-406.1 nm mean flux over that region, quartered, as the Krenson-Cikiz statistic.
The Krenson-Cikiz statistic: 4.14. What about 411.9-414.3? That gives 4.19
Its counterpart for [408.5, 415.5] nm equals 4.02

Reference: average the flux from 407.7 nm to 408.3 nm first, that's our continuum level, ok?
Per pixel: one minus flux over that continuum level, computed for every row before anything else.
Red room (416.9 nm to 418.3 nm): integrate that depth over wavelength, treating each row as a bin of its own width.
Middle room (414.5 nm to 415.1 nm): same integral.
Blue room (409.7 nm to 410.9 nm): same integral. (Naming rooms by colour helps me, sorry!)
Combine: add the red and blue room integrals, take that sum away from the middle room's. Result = -0.20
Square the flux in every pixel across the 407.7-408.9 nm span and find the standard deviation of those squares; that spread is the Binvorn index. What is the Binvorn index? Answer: 3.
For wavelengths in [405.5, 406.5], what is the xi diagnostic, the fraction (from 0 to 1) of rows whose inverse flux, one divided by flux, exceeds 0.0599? 0.40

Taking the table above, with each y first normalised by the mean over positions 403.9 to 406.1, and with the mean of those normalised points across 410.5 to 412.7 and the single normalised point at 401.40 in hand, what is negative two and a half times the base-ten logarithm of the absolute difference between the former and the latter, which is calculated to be 2.9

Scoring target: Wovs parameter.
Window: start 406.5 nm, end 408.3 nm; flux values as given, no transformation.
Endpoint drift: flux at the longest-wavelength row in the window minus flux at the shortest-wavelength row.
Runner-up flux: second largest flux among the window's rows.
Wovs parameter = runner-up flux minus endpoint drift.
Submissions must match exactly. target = 16.1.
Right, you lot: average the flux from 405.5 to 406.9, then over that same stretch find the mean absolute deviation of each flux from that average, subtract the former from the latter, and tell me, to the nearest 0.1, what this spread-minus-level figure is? -16.3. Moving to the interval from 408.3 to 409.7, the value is -15.7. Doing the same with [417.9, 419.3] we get -16.6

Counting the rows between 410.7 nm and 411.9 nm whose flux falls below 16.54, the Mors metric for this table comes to 3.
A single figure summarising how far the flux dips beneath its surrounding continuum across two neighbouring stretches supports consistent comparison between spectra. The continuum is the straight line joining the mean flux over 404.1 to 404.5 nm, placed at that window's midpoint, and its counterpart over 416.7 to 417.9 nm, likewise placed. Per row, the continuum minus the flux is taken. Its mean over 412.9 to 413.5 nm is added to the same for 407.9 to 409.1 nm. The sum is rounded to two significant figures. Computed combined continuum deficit 0.87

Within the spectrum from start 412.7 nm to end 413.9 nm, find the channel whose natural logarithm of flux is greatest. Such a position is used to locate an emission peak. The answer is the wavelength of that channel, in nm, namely 413.80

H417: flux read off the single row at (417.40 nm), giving 17.04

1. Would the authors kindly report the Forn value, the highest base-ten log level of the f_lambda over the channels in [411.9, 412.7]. 1.23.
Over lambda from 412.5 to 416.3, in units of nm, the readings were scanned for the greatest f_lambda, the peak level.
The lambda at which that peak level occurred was 414.20 nm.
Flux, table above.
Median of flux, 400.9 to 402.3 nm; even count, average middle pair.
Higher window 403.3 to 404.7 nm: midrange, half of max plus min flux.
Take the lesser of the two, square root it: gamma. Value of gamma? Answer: 4.08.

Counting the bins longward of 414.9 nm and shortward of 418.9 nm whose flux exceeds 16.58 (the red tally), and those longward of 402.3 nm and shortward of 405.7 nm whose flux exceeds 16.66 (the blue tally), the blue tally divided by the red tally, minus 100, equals -99.53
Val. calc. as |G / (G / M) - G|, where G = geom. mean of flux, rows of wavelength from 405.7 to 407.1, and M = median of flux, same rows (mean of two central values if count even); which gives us 0.032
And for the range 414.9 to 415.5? 0.029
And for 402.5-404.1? 0.088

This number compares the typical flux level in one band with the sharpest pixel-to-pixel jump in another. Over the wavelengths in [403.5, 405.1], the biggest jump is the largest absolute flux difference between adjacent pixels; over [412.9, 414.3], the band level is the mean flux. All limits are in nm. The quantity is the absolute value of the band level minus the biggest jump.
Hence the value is 16.4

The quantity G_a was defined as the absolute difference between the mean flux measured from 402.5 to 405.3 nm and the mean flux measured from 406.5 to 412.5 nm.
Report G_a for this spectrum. 0.85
